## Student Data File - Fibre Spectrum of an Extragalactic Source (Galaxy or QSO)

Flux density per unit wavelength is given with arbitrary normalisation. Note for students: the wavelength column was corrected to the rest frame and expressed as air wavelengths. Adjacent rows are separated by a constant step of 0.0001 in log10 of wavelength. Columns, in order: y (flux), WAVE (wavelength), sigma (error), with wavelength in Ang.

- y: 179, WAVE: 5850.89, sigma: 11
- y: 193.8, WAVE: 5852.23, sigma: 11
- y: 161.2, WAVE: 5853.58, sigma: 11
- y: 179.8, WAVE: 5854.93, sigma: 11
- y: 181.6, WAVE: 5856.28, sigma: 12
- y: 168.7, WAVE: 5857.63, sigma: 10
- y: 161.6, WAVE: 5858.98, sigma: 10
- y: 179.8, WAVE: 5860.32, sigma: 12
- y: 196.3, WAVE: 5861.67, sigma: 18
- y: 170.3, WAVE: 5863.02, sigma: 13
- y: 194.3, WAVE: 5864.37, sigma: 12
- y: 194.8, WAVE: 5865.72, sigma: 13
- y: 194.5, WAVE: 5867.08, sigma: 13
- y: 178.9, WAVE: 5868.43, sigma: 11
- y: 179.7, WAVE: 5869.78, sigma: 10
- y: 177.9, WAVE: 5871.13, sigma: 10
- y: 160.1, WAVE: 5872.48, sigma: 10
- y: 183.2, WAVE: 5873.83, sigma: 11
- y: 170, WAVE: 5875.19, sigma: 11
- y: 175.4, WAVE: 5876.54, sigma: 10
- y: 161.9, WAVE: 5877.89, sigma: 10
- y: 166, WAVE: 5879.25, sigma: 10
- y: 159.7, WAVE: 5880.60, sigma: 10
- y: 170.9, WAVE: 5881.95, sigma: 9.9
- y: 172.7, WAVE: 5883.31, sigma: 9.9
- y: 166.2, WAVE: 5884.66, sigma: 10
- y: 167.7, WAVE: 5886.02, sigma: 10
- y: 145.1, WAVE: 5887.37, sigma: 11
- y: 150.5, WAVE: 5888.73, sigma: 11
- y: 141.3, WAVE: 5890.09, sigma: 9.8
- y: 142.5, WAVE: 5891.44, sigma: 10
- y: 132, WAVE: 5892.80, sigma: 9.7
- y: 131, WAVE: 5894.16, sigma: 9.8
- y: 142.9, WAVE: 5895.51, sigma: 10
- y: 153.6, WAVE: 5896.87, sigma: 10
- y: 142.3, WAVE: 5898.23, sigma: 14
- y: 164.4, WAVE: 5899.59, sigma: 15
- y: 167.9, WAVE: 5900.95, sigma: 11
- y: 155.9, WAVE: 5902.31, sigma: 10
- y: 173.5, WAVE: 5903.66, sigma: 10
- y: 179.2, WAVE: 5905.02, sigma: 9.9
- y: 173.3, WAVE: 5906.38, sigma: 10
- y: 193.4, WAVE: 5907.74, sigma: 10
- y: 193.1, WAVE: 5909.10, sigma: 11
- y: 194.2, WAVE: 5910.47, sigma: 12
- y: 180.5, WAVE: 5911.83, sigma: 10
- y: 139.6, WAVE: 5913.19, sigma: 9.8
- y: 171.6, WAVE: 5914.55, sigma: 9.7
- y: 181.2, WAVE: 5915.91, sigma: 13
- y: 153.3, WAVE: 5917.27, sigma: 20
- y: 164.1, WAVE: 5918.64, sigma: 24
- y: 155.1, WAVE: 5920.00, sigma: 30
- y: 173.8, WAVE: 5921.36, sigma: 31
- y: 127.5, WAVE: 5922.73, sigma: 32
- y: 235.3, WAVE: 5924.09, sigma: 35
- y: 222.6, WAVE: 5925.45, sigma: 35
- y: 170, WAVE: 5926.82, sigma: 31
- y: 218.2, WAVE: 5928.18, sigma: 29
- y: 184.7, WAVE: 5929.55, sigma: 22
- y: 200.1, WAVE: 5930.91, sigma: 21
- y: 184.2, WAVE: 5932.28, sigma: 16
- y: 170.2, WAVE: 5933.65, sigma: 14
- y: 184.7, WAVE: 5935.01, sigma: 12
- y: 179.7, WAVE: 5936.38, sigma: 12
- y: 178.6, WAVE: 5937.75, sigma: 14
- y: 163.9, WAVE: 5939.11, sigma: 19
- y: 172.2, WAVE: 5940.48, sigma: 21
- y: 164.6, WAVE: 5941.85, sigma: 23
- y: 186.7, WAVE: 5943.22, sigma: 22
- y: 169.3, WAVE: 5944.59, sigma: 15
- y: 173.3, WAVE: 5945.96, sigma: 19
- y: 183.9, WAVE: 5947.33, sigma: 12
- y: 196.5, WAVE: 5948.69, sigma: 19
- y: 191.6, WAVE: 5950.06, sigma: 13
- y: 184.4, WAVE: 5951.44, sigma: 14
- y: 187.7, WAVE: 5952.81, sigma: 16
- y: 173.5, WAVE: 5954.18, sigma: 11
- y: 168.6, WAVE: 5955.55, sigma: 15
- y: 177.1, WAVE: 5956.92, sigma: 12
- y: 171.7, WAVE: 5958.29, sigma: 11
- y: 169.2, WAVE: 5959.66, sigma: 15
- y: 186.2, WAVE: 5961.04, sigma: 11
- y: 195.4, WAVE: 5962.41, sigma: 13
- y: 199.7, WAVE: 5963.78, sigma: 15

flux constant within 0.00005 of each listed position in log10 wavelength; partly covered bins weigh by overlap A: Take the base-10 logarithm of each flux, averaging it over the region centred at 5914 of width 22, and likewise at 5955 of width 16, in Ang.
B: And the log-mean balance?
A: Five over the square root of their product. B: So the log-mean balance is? 2.22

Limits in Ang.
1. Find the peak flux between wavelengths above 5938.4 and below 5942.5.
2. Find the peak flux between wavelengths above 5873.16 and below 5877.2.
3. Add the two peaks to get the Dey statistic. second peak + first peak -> 355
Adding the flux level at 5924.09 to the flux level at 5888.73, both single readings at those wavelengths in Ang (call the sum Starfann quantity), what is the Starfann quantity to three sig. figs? 386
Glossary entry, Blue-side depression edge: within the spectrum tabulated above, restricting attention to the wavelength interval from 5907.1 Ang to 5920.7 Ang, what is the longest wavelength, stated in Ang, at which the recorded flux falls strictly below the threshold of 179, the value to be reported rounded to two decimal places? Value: 5920.00 Ang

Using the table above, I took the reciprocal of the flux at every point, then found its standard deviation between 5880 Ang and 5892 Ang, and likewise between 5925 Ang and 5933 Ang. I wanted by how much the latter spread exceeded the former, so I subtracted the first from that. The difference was 0.0000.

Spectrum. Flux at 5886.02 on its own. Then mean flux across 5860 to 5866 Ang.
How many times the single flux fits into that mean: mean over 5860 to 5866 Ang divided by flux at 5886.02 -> 1.12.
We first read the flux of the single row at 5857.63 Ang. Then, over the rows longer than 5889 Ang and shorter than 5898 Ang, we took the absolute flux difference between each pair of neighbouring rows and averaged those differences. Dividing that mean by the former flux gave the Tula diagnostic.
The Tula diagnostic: 0.042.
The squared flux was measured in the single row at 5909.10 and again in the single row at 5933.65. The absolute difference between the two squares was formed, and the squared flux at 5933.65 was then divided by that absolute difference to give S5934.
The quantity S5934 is 3.5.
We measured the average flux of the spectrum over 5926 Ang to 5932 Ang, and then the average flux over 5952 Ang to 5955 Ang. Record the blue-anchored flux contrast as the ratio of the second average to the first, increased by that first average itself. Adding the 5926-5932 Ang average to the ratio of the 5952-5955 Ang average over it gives 194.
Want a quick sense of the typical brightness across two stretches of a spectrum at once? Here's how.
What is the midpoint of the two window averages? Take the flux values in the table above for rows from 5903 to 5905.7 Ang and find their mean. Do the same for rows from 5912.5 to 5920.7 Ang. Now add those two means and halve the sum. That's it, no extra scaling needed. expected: 169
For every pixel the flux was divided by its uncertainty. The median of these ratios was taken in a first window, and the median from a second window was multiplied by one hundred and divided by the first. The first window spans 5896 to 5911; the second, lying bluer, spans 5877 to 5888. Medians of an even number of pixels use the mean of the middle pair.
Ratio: 103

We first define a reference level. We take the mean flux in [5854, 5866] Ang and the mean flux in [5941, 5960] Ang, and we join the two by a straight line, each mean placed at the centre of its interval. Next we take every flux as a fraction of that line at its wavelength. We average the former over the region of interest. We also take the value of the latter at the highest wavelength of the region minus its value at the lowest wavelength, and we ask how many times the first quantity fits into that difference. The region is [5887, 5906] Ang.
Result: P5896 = 0.23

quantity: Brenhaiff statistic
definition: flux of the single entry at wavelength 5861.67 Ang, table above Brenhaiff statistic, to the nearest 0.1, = 196.3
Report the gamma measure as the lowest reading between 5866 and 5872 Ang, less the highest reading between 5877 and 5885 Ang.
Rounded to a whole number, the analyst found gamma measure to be 5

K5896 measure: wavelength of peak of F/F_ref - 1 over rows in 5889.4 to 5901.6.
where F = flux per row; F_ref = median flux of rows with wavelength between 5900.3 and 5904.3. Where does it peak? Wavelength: 5900.95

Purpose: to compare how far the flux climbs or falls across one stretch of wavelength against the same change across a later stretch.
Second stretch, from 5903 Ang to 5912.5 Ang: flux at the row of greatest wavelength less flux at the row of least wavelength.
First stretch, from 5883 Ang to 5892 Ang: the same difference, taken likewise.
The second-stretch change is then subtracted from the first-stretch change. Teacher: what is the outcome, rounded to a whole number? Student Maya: -37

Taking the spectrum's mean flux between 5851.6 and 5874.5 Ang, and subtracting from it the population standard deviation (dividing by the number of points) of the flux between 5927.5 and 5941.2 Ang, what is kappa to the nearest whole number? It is 165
